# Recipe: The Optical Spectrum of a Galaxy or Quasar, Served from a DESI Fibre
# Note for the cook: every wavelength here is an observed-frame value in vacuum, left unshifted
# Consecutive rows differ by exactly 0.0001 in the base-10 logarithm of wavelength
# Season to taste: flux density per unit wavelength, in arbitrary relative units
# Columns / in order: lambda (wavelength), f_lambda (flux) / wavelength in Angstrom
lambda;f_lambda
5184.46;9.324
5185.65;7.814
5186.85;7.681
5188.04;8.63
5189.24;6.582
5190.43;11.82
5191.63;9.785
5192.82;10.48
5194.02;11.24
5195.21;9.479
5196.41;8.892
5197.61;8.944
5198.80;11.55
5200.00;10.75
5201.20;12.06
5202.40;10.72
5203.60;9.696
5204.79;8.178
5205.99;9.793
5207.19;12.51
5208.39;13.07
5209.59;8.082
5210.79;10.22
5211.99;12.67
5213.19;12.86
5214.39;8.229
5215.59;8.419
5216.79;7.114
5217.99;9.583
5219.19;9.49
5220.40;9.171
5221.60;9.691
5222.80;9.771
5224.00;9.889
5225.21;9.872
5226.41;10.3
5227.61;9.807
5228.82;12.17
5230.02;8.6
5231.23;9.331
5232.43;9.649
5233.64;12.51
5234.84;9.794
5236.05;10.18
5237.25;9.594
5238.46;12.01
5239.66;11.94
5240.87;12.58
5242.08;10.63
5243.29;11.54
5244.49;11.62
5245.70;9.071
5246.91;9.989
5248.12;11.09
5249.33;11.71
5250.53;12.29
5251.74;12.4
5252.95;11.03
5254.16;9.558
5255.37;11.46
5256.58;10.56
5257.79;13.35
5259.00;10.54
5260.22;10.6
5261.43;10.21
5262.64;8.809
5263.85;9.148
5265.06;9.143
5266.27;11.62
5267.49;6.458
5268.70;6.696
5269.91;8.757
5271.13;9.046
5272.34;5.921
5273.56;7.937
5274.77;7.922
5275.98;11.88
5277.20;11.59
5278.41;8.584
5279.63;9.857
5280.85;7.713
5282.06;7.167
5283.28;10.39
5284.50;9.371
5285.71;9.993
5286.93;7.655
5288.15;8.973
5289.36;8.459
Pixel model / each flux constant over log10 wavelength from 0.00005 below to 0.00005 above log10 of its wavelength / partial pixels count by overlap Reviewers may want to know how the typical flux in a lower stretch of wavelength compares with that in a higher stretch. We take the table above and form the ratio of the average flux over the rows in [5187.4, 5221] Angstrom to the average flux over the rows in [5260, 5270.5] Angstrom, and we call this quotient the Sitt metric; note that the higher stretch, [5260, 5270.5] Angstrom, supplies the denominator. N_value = 1.11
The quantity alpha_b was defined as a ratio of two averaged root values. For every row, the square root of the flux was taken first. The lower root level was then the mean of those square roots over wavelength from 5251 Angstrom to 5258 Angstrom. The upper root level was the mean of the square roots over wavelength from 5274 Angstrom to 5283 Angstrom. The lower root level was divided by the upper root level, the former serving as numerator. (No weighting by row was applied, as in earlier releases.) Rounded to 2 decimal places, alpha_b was 1.11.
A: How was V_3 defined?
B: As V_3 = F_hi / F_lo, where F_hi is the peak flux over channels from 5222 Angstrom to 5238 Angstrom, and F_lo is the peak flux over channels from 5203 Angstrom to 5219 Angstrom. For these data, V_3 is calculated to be 0.96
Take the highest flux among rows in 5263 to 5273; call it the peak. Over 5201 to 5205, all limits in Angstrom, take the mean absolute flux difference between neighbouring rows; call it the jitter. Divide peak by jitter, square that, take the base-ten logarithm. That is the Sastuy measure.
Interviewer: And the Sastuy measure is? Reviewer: 1.9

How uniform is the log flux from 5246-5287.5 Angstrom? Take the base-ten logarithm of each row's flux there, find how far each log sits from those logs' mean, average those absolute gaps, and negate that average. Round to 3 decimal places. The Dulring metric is -0.070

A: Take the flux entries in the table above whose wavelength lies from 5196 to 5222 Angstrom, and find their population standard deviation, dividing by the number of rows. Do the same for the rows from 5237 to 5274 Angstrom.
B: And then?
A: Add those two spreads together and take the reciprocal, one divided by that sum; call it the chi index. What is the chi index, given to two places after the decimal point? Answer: 0.28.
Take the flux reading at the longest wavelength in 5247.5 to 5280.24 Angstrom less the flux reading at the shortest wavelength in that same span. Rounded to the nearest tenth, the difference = -1.2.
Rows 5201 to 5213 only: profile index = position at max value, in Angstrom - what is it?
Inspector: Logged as 5208.39 Angstrom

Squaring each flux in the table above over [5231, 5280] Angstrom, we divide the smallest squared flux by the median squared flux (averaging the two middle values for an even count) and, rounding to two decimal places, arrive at 0.34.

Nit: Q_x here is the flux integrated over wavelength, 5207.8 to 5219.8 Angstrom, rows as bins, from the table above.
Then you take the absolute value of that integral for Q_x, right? 120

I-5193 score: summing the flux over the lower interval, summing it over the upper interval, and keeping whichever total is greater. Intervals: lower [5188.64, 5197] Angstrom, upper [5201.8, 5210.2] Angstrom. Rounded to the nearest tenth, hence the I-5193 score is 72.0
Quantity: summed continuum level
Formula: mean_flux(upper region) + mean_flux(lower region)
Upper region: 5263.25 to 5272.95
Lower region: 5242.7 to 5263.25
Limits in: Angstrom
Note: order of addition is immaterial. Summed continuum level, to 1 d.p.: 19.3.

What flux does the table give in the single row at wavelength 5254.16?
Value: 9.558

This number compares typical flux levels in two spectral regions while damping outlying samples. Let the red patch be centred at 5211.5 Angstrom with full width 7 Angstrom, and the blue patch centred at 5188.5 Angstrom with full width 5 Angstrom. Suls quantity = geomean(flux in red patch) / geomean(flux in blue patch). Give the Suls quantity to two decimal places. 1.26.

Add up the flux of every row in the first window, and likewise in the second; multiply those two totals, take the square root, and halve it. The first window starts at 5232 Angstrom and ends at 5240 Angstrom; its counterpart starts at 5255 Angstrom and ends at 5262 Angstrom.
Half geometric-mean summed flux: 36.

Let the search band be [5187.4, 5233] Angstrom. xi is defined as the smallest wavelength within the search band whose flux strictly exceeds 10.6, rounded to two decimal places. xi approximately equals 5190.43 Angstrom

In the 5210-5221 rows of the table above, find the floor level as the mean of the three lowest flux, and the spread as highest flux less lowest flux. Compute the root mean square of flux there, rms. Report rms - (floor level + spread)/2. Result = 3.1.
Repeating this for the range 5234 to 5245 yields 4.7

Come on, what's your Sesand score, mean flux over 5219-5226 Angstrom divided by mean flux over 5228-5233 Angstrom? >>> 0.97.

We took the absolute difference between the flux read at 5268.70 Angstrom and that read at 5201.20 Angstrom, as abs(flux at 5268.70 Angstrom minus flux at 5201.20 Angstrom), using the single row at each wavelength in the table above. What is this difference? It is 5.4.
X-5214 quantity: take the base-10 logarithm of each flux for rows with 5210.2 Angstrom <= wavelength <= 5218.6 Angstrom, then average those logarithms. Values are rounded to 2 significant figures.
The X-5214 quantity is 0.99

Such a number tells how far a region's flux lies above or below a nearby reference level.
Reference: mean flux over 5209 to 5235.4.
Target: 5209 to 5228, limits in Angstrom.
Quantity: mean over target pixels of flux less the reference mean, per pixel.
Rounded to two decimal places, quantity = -0.18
